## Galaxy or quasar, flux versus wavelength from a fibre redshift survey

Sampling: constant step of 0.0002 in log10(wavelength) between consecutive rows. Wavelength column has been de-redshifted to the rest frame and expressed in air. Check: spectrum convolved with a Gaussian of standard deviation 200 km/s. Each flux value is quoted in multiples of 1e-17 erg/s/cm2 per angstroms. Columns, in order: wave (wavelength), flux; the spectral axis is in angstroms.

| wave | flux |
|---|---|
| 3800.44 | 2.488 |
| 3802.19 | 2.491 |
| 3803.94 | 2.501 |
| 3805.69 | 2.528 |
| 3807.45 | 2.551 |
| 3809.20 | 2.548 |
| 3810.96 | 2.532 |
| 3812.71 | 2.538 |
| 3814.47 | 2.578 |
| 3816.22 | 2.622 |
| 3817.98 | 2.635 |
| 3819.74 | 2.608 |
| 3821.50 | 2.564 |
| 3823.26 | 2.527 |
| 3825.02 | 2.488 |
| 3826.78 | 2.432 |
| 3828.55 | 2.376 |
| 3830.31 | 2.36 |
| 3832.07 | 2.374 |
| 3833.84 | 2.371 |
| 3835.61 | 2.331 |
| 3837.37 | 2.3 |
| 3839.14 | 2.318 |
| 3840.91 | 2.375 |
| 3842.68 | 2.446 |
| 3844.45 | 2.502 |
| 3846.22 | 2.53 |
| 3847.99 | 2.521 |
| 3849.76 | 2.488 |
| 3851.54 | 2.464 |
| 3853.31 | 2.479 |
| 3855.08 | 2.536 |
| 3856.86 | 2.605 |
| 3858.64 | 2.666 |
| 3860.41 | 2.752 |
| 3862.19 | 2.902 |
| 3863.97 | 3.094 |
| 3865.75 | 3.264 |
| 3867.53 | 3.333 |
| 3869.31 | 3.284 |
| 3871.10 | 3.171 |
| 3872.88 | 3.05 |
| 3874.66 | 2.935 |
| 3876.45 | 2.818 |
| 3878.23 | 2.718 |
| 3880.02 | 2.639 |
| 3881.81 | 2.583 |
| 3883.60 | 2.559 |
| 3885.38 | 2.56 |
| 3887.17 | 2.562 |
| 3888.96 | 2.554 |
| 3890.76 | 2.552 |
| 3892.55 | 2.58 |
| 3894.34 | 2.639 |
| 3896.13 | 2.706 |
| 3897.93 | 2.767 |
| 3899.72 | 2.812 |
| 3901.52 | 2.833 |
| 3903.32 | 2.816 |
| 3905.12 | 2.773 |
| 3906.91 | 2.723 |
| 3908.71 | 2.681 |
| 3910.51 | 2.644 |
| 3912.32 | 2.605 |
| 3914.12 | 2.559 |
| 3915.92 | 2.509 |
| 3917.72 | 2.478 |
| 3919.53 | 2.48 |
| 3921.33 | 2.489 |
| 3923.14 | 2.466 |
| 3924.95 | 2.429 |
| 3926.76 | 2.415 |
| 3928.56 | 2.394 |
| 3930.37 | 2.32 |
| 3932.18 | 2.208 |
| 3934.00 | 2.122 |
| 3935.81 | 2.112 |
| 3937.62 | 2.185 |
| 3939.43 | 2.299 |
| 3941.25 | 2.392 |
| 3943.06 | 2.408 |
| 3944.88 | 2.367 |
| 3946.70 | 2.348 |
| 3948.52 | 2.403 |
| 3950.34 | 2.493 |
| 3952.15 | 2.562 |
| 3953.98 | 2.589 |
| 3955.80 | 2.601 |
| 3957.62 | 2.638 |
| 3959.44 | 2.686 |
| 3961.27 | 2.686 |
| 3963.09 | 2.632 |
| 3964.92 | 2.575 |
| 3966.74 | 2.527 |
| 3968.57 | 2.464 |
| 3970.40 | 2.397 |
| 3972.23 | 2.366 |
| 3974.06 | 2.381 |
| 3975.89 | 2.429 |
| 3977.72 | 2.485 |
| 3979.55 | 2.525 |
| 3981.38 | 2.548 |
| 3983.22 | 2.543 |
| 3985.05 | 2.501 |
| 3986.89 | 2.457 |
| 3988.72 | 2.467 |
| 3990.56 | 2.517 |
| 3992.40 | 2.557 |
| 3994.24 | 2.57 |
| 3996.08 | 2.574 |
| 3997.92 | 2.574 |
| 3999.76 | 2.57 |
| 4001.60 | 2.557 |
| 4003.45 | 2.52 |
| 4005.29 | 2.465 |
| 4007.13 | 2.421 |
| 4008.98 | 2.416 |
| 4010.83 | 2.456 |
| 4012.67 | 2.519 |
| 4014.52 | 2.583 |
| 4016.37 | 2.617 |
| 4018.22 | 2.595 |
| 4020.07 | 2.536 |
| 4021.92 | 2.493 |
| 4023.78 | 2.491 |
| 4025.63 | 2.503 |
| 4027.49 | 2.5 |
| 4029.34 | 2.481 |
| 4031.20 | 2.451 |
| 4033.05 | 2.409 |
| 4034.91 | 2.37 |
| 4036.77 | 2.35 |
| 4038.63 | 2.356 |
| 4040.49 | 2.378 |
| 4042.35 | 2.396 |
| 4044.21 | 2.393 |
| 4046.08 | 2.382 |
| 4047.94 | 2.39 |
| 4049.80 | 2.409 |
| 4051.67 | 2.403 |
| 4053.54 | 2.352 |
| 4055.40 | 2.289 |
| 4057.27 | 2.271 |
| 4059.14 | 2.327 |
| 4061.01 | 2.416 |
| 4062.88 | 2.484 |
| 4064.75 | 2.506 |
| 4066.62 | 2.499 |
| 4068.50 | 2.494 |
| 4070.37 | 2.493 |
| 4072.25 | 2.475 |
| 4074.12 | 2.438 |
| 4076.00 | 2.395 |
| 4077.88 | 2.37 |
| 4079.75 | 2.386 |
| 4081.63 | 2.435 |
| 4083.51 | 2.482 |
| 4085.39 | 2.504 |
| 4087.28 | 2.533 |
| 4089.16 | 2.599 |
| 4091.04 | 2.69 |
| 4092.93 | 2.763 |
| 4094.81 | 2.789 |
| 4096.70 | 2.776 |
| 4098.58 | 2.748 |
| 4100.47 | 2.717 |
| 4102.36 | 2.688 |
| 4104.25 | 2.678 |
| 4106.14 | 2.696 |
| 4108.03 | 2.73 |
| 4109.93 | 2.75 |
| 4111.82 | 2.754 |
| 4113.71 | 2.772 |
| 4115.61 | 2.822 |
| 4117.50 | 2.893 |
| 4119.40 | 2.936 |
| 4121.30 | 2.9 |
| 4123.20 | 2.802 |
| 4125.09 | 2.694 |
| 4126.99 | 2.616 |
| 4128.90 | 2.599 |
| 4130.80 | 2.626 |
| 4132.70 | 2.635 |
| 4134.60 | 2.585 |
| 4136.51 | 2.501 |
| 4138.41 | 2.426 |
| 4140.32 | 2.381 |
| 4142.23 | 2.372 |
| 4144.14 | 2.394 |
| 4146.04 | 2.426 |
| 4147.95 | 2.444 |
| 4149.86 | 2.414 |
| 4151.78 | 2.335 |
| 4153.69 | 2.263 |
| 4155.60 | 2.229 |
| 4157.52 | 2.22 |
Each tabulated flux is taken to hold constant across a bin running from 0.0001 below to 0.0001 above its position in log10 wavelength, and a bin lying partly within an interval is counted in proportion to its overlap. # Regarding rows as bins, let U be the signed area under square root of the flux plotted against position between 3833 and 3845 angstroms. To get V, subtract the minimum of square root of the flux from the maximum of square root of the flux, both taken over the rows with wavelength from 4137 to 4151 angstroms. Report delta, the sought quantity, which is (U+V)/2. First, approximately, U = 18.5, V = 0.023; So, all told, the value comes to 9.3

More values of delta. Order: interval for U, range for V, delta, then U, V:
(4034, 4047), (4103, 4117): 10.0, 20.0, 0.043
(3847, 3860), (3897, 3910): 10.4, 20.7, 0.046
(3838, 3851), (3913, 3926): 10.2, 20.3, 0.041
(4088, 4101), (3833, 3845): 10.8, 21.5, 0.065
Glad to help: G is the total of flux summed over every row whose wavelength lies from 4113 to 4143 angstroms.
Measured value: 43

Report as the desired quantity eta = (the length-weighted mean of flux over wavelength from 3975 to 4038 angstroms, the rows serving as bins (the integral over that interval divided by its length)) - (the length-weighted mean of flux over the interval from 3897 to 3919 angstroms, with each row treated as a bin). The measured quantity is -0.18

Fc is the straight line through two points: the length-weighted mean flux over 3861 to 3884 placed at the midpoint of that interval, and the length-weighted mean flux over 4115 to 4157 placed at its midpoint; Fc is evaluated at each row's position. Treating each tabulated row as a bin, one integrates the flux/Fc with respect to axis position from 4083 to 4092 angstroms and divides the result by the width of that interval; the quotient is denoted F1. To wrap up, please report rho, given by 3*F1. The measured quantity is 2.9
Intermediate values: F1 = 0.98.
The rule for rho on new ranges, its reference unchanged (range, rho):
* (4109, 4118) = 3.2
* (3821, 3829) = 2.5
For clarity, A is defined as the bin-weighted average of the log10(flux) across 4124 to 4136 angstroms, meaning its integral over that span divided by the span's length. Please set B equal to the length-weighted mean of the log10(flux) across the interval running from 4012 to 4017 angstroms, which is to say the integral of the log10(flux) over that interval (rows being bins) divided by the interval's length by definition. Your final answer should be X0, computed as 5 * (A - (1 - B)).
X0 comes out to -0.85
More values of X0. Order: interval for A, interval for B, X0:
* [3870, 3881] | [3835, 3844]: -0.83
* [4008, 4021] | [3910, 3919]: -0.95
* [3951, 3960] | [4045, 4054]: -1.03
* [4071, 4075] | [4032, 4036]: -1.15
